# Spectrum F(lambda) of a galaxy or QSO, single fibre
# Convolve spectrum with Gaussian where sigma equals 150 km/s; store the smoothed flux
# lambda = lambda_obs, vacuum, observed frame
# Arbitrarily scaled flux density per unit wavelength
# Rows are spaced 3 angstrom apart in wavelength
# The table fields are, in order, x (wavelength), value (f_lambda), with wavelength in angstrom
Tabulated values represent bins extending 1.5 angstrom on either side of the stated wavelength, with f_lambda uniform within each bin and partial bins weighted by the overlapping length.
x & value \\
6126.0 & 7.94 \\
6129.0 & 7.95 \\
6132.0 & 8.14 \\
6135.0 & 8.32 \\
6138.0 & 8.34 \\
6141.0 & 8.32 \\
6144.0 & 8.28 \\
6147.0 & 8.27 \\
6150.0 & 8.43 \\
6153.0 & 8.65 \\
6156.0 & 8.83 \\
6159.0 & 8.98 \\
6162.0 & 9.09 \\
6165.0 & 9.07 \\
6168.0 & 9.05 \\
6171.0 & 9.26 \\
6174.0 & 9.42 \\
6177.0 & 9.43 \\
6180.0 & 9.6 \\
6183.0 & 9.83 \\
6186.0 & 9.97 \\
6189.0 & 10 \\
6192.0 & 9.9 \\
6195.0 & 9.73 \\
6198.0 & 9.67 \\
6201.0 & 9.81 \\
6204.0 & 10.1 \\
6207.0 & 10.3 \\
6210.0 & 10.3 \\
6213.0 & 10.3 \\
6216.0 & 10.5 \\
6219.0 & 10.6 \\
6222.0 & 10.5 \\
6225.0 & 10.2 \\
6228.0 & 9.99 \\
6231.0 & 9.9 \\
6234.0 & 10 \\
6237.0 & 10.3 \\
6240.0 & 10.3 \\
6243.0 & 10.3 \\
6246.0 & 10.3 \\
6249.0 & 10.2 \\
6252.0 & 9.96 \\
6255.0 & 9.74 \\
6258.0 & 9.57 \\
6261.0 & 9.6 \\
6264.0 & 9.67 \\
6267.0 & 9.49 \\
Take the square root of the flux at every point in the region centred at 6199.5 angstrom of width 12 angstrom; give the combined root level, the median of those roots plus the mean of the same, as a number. 6.3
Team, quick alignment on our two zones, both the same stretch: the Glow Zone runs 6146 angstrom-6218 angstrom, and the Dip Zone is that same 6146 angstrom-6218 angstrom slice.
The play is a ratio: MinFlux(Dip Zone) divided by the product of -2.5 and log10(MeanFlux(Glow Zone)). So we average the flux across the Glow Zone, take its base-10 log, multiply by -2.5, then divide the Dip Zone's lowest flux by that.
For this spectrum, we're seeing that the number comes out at -3.38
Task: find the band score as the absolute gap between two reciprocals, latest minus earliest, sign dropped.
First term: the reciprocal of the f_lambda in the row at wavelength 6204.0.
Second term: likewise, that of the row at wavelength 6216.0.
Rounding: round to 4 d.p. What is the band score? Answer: 0.0038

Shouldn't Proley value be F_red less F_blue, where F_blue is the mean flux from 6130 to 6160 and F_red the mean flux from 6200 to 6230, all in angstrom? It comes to 1.8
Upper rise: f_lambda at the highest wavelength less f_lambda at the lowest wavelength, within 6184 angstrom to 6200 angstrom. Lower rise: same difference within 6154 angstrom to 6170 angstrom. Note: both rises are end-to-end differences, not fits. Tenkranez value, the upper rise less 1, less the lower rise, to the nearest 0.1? -1.5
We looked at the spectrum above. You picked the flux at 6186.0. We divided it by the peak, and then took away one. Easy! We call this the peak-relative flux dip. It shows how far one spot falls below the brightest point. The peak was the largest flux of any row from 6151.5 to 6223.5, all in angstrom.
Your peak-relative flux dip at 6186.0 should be -0.06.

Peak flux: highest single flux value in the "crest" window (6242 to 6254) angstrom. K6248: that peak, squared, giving 106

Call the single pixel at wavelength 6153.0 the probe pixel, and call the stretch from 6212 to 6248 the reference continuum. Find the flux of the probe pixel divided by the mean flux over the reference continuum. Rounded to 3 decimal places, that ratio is 0.843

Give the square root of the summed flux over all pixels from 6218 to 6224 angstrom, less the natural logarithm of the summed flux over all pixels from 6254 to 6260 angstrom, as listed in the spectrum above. 1.63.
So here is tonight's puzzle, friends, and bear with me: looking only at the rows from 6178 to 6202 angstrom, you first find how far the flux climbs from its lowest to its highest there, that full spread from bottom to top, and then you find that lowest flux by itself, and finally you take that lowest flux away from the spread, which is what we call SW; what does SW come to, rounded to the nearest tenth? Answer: -9.2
